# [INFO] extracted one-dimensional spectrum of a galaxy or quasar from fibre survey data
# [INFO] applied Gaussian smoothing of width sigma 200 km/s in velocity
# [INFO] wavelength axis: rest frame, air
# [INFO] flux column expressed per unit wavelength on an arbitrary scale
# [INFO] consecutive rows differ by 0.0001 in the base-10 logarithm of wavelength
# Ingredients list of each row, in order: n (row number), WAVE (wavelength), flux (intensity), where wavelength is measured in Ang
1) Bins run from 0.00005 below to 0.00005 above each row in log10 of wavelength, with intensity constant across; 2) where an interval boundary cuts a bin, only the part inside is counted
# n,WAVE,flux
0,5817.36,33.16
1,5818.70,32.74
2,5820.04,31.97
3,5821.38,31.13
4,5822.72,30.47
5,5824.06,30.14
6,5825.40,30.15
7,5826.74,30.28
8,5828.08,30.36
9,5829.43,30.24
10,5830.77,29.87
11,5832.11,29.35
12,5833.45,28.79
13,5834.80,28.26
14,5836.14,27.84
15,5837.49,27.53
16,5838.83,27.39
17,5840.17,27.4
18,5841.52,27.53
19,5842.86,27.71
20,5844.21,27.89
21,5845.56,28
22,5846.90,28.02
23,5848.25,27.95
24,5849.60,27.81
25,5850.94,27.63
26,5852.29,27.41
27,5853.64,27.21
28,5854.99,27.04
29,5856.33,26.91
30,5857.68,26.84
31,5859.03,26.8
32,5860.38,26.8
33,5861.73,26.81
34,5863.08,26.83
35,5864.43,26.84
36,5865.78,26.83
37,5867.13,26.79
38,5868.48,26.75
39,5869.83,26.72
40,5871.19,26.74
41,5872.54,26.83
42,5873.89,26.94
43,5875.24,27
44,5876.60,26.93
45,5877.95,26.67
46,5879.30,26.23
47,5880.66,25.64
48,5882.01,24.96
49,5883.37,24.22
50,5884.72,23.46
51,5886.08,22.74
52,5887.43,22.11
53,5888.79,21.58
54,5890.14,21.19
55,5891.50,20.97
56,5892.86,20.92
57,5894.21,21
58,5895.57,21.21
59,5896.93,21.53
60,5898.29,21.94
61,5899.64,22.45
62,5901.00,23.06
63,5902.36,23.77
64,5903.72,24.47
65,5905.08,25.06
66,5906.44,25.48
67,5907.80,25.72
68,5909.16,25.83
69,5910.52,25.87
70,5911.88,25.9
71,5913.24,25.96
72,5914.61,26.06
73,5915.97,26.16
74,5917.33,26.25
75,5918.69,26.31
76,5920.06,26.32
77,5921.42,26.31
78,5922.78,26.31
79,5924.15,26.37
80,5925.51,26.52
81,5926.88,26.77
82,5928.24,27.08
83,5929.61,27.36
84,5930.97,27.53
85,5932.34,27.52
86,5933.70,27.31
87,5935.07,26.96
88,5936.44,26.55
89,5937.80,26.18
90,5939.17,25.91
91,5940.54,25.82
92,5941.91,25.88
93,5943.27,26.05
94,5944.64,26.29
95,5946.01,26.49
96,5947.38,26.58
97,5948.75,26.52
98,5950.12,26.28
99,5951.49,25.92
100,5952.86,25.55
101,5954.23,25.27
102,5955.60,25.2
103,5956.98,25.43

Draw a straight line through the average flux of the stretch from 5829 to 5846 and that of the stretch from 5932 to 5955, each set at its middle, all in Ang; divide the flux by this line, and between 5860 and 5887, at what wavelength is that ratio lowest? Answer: 5886.08 Ang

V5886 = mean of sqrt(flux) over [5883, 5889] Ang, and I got 4.78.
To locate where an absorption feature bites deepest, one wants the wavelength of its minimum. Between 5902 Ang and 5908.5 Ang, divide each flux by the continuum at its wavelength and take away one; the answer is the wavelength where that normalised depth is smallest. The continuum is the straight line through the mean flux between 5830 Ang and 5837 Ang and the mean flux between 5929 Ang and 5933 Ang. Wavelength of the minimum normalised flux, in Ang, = 5902.36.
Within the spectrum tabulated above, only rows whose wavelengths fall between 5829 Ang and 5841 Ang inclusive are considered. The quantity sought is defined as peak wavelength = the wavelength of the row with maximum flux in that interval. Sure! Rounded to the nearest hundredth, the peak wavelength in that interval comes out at 5829.43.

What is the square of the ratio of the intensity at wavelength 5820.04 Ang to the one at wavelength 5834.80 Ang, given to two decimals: 1.28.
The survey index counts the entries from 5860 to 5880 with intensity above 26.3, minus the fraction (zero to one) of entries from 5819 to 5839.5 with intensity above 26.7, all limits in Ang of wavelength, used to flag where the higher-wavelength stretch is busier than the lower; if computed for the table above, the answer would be 13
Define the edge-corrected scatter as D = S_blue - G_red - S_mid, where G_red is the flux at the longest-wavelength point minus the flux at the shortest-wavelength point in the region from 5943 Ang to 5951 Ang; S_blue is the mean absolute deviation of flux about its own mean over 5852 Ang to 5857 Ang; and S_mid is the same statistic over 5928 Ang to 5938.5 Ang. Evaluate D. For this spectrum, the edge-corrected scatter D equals -0.4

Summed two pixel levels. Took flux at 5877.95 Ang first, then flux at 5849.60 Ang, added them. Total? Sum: 54.5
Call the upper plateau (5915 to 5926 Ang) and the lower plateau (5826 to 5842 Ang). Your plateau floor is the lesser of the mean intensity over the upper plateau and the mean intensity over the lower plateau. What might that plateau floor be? 26.3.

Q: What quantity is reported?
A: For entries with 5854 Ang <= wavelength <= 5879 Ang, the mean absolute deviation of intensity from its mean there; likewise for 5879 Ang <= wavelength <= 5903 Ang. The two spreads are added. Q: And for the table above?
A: 1.4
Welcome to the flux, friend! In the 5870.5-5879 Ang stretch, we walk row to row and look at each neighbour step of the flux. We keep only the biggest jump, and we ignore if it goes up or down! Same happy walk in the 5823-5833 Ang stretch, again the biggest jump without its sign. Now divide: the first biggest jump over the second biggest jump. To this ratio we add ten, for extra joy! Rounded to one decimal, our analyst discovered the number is 10.5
